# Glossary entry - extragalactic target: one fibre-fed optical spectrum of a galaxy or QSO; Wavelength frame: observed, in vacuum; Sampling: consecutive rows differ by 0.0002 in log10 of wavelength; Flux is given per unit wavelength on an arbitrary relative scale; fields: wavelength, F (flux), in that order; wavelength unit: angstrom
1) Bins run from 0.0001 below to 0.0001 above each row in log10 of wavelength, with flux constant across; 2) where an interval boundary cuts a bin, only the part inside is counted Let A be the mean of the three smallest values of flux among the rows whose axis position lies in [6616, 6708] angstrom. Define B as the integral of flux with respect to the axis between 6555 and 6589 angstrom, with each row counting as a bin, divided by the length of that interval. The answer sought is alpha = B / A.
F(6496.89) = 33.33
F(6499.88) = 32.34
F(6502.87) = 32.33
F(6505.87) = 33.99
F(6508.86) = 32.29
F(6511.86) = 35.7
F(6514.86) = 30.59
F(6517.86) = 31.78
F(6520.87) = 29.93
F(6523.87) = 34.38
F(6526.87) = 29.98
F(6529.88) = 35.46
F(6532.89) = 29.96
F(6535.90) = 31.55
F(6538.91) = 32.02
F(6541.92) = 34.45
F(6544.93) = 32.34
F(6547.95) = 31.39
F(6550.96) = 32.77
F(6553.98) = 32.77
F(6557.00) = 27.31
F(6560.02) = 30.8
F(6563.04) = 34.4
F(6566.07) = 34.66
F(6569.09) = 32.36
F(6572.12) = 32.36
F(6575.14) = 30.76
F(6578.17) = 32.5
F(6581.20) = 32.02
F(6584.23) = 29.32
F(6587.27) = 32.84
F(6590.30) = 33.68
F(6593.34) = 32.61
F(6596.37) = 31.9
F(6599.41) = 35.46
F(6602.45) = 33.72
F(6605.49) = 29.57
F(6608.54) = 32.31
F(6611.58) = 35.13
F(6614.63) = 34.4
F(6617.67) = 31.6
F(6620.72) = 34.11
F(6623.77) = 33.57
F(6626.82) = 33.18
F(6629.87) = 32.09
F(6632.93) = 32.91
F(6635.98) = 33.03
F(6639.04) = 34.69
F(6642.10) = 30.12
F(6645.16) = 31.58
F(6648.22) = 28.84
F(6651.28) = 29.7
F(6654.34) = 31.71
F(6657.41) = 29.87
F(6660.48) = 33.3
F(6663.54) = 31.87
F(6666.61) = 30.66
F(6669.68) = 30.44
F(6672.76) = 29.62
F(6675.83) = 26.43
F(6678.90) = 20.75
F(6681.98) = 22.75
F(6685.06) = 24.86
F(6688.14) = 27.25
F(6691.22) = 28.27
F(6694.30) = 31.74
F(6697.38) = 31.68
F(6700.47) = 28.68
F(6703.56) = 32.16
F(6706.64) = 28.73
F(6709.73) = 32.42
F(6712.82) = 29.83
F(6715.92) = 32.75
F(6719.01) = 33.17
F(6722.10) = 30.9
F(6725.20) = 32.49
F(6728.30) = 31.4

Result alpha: 1.395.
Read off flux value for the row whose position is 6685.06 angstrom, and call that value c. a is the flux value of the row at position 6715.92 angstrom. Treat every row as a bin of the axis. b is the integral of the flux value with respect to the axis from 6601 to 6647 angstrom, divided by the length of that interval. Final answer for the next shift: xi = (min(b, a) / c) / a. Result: 0.040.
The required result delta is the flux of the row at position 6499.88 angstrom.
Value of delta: 32.34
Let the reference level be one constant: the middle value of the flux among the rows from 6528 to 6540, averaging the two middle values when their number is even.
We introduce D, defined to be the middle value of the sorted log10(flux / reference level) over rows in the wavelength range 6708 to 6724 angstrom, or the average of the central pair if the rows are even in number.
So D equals 0.009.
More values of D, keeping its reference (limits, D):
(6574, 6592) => 0.006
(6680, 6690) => -0.107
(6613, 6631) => 0.021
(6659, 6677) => -0.017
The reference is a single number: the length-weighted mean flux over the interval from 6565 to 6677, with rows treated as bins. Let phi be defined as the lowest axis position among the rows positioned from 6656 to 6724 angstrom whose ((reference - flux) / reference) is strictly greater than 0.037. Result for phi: 6657.41 angstrom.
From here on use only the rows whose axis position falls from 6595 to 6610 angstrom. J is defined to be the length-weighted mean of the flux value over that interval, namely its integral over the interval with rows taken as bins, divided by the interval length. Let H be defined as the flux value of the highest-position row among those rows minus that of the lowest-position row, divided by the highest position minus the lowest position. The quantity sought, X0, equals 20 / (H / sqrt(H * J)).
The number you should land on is 622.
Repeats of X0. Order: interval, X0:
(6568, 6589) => 693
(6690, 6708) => 637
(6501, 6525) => 365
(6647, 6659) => 328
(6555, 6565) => 103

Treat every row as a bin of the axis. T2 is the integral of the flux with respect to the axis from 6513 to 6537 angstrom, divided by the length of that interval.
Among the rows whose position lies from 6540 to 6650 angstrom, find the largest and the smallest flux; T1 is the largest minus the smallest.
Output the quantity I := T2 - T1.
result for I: 23.6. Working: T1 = 8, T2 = 31.8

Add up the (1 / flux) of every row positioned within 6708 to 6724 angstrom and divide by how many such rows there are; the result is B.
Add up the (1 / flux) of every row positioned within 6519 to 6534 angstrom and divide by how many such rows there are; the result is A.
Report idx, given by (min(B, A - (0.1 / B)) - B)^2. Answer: 10.09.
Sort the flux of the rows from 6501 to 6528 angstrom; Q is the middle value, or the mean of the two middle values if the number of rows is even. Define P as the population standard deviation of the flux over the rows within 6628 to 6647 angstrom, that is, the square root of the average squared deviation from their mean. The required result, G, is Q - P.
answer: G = 30.9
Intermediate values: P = 1.4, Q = 32.3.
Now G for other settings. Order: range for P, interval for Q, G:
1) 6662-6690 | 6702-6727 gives 28.7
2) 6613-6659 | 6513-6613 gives 30.6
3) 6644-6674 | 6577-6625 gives 31.4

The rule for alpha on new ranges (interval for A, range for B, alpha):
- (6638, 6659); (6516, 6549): 1.089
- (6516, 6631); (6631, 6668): 1.097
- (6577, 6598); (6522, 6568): 1.038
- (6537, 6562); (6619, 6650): 1.085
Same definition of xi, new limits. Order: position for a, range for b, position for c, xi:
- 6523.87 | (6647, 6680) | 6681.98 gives 0.038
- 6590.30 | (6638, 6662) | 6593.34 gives 0.028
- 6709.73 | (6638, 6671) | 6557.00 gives 0.035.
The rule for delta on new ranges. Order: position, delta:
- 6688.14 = 27.25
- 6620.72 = 34.11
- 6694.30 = 31.74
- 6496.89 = 33.33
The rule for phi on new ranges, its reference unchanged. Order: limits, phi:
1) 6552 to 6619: 6557.00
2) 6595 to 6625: 6605.49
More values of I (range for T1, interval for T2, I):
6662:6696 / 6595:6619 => 21.9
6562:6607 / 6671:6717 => 22.4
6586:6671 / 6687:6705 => 23.4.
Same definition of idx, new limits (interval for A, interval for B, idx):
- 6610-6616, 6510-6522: 10.16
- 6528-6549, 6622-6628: 11.13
